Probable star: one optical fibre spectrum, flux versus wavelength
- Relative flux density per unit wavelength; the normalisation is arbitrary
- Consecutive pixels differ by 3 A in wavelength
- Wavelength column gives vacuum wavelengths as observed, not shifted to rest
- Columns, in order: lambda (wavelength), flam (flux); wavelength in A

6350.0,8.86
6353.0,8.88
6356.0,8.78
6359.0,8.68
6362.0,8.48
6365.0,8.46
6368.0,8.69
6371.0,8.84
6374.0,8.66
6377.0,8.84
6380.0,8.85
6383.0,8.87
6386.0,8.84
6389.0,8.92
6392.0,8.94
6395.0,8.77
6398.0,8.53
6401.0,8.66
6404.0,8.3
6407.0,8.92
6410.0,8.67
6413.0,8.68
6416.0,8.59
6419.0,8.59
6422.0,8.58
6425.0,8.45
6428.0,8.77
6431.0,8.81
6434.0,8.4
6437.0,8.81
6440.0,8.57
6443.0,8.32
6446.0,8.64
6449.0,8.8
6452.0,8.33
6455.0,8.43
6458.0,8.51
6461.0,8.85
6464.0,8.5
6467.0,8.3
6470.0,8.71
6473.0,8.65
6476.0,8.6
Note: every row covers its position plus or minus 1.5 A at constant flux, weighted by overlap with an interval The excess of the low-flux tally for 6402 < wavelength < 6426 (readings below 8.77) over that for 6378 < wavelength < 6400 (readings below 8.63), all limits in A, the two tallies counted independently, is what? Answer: 6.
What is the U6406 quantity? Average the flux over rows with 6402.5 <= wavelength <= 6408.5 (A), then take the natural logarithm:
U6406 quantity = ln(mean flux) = 2.153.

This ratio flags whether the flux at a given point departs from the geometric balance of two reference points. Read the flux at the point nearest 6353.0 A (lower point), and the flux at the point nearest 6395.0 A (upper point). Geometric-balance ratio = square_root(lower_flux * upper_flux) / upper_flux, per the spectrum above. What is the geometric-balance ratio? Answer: 1.01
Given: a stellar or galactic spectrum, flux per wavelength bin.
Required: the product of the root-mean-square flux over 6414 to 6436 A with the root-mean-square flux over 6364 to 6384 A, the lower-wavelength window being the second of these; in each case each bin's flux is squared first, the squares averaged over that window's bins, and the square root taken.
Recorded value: 75.2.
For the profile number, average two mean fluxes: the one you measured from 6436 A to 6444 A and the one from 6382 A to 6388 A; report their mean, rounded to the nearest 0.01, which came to 8.71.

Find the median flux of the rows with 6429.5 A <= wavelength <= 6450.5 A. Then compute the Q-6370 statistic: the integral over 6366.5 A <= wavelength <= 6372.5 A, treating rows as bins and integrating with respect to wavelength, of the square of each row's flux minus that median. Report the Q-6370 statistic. 0.13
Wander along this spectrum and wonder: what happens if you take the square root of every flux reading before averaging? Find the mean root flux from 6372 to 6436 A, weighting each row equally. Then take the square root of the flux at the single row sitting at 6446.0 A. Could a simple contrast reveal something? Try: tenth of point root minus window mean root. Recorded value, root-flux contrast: -2.66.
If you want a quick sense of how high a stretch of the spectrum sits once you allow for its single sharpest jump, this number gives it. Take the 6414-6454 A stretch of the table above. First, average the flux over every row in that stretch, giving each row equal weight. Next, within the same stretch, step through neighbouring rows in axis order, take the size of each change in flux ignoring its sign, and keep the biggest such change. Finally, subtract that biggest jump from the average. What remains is 8.12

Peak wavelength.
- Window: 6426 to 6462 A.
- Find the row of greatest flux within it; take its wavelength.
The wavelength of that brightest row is 6461.0 A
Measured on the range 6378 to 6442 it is 6392.0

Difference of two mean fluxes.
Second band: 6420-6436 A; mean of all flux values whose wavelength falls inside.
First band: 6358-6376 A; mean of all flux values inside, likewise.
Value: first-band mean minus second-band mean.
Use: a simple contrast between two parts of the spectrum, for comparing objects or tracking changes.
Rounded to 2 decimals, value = 0.03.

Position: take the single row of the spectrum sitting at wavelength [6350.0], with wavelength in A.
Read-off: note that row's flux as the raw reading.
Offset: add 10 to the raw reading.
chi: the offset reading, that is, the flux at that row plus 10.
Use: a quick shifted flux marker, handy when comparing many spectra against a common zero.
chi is 18.9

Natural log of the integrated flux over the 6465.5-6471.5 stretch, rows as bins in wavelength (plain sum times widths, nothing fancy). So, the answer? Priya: 3.9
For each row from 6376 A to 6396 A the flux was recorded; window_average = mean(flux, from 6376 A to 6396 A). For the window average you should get 8.86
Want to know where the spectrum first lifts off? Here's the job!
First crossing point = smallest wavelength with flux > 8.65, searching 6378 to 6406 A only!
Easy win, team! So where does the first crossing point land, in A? 6380.0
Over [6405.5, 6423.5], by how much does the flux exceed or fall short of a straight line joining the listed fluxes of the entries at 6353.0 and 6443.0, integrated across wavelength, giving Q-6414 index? 3.1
